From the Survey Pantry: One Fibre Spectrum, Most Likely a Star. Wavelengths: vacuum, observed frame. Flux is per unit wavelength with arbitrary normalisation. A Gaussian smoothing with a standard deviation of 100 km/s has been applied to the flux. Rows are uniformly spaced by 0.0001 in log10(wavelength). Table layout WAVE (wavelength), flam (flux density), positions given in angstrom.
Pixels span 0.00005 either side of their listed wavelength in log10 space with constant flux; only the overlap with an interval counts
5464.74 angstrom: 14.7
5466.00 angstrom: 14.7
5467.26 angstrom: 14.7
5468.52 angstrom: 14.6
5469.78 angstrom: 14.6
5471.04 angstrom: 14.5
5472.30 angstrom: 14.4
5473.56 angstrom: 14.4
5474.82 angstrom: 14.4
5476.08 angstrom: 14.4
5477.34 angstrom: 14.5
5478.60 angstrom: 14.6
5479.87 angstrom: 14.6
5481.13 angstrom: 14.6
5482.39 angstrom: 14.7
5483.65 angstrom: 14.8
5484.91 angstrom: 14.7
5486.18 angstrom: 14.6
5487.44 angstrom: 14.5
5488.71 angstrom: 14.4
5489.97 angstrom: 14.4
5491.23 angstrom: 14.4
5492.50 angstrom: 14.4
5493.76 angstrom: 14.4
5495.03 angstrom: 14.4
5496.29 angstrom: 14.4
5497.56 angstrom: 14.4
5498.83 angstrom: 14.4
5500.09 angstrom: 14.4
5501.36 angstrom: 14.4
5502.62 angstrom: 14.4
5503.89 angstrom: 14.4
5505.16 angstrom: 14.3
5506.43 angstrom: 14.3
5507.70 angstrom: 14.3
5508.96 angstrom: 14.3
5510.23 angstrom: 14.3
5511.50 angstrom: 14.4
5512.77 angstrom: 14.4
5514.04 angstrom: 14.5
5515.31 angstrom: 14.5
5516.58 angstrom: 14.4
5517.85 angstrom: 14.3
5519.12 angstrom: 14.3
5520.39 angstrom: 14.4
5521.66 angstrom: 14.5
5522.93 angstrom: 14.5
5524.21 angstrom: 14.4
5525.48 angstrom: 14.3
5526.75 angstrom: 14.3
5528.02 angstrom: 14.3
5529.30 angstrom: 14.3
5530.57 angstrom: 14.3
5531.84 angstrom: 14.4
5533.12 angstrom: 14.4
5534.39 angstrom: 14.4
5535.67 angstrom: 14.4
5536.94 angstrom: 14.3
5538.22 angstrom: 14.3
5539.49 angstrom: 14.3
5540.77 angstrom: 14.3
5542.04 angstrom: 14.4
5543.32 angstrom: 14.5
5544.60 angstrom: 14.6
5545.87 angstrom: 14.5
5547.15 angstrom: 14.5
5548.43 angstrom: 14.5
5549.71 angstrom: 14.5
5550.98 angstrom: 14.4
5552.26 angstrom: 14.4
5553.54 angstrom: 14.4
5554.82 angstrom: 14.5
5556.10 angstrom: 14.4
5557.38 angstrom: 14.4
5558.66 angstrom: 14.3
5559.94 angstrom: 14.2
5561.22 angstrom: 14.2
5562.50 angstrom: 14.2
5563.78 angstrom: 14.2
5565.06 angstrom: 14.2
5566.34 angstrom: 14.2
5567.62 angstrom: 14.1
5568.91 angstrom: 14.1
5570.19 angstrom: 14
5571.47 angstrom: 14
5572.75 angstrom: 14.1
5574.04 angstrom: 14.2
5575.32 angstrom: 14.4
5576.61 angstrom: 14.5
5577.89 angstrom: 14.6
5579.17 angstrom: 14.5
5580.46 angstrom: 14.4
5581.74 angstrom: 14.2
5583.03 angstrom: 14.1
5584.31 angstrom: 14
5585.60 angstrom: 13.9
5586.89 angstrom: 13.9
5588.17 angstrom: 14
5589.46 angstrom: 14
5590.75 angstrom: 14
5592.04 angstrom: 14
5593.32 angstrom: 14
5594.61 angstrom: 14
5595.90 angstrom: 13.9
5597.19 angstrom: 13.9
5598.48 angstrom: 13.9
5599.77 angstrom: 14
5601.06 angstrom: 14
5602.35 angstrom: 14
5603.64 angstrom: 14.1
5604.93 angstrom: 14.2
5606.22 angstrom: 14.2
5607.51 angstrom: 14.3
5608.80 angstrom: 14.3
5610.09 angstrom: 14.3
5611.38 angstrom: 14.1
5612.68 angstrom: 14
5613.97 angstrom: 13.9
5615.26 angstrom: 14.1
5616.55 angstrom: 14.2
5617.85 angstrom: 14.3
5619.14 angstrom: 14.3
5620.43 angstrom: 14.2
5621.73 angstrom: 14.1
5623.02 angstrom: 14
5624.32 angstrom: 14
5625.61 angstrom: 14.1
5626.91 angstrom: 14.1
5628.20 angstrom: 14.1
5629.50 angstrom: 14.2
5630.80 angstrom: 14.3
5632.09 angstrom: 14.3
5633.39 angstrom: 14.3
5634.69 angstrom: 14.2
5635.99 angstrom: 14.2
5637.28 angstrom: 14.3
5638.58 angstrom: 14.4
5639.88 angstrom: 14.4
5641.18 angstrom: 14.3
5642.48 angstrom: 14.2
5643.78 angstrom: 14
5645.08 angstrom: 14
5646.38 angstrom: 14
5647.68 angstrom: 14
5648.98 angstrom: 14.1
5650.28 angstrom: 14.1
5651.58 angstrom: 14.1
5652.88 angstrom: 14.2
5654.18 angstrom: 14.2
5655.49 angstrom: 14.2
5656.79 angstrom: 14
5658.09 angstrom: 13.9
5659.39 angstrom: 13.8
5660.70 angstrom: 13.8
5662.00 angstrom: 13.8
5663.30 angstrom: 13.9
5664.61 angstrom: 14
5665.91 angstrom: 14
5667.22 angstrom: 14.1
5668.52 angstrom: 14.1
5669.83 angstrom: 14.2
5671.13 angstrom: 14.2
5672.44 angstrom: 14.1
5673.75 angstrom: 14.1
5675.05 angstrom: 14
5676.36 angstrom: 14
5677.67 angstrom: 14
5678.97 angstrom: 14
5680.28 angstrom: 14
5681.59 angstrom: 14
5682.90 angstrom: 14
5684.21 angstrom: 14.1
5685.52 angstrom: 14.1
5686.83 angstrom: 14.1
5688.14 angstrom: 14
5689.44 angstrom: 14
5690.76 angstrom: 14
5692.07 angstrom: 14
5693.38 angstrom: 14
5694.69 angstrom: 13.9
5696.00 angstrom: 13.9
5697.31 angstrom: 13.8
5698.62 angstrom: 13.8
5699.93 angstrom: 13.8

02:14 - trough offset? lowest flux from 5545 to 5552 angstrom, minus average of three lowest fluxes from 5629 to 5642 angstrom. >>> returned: 0.20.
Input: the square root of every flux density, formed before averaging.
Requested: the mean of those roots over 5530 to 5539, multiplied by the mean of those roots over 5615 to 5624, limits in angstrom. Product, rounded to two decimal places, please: 14.26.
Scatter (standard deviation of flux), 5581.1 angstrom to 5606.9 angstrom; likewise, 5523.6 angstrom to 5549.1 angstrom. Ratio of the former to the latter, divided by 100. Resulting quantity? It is 0.011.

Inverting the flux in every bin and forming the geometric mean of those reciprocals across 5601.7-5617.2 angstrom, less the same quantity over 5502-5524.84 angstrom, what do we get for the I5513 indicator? 0.0012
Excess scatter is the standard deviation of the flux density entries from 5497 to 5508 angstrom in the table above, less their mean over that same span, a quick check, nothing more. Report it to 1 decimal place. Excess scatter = -14.3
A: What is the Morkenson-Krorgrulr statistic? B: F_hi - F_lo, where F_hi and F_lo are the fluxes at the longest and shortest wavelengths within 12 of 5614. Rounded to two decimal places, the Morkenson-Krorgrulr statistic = 0.10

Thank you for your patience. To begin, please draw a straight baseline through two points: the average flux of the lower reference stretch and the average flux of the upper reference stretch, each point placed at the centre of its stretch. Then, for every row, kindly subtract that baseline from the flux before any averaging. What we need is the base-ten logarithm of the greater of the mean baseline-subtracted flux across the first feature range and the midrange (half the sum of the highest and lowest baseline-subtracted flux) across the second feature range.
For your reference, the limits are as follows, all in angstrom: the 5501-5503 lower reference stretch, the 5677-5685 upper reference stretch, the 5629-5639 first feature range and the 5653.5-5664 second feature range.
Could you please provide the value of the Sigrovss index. -0.8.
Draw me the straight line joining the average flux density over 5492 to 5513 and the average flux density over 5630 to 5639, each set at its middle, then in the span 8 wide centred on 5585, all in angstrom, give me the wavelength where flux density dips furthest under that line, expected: 5585.60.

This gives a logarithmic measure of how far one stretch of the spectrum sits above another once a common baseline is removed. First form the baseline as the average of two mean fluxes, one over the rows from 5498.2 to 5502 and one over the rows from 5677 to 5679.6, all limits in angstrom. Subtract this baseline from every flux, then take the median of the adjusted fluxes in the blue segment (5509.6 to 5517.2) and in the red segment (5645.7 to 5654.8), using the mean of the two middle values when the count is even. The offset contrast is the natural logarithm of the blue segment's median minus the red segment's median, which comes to -1.2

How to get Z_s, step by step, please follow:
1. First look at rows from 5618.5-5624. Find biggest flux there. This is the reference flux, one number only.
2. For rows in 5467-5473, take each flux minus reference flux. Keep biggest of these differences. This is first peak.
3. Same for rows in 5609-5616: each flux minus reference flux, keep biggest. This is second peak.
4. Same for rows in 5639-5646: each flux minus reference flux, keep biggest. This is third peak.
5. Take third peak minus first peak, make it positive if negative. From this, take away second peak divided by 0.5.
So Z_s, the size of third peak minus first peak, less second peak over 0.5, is 0.30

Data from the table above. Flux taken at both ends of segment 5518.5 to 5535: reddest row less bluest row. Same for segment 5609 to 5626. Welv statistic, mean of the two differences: -0.050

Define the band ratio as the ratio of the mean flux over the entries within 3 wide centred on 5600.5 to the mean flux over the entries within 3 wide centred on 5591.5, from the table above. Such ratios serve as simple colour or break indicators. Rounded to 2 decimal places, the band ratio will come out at 1.00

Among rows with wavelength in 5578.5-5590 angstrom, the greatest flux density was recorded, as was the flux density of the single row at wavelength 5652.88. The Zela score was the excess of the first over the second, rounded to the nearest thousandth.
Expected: 0.300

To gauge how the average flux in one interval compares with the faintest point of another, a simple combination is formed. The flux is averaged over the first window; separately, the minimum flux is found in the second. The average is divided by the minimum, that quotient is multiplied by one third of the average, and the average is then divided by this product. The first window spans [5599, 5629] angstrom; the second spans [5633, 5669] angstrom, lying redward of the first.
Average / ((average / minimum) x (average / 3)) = 2.93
